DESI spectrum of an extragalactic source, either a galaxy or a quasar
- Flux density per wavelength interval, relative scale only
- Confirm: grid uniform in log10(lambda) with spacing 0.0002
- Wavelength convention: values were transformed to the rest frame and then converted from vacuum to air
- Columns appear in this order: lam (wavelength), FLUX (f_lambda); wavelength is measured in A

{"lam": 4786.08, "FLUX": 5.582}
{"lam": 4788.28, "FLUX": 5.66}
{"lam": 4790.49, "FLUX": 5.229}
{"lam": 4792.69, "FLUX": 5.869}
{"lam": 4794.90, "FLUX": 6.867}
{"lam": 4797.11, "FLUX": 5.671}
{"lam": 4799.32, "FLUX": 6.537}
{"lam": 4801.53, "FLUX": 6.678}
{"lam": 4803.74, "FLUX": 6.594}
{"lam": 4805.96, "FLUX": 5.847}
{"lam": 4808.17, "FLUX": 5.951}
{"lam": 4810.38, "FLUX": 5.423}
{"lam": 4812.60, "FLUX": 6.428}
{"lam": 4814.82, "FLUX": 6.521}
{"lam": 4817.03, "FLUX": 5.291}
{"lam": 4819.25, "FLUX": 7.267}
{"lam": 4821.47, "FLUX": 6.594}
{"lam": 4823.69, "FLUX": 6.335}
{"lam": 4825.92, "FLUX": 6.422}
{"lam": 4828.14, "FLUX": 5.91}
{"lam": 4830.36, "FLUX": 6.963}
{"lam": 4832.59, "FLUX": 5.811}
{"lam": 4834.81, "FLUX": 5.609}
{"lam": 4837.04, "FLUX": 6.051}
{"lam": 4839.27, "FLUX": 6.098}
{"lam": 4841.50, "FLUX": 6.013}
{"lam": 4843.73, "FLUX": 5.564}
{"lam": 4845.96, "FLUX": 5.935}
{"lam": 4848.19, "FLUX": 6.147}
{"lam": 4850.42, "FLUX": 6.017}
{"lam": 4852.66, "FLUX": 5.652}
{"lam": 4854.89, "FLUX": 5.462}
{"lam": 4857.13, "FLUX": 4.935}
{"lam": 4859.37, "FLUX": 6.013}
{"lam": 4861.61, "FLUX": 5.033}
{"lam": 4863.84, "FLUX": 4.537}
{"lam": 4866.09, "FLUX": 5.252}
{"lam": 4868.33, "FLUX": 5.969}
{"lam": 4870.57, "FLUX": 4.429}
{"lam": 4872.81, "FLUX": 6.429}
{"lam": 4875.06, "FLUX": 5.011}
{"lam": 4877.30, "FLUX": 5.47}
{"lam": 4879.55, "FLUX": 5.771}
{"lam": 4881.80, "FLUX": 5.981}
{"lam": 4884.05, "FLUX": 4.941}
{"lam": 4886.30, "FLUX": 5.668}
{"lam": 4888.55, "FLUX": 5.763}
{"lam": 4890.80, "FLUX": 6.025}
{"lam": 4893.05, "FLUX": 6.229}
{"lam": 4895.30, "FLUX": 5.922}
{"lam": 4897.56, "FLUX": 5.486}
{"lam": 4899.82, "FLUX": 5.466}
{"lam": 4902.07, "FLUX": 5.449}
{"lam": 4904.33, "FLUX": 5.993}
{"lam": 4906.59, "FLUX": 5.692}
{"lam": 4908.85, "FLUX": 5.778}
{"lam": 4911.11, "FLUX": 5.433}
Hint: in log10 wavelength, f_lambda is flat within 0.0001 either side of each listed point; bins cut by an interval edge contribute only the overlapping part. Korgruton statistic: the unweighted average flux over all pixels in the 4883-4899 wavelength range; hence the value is 5.7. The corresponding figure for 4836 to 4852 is 6.0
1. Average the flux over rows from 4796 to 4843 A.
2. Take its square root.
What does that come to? 2.49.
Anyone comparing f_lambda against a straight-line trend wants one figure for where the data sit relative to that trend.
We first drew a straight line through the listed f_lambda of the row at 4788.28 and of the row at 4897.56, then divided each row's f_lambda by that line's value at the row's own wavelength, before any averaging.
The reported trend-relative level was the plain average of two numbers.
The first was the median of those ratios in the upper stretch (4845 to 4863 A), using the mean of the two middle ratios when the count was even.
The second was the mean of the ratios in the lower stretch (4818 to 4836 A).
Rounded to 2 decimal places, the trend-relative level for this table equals 1.09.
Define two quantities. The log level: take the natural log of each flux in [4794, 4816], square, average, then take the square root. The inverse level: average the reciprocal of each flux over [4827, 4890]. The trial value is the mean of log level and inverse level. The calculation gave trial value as 1.005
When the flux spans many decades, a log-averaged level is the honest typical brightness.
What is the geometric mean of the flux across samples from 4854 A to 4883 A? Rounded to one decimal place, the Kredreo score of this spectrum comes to 5.4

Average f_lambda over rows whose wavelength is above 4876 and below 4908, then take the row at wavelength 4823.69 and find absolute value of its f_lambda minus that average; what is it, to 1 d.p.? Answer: 0.6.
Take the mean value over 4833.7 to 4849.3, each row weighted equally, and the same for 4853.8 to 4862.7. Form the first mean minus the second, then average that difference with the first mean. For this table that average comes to 3.24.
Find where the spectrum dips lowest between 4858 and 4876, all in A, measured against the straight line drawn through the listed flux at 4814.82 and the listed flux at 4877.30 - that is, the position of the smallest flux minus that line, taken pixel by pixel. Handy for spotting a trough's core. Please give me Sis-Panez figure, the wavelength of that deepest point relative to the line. 4863.84 A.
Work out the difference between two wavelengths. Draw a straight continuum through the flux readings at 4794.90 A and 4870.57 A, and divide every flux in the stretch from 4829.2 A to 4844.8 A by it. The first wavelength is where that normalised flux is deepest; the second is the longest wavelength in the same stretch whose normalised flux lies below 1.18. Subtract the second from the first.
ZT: -8.9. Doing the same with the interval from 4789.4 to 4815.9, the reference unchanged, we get -24.3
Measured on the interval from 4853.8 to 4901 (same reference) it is -11.2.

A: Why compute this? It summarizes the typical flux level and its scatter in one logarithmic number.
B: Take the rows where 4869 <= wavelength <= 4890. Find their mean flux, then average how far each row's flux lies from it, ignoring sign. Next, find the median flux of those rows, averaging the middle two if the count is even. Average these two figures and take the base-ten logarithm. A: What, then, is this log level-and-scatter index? 0.49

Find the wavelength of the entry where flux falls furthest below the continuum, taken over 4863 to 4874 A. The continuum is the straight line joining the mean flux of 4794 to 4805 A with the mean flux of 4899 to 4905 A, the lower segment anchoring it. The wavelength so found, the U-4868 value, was 4870.57 A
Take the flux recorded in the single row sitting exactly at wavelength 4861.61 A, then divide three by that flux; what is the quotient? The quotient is 0.60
